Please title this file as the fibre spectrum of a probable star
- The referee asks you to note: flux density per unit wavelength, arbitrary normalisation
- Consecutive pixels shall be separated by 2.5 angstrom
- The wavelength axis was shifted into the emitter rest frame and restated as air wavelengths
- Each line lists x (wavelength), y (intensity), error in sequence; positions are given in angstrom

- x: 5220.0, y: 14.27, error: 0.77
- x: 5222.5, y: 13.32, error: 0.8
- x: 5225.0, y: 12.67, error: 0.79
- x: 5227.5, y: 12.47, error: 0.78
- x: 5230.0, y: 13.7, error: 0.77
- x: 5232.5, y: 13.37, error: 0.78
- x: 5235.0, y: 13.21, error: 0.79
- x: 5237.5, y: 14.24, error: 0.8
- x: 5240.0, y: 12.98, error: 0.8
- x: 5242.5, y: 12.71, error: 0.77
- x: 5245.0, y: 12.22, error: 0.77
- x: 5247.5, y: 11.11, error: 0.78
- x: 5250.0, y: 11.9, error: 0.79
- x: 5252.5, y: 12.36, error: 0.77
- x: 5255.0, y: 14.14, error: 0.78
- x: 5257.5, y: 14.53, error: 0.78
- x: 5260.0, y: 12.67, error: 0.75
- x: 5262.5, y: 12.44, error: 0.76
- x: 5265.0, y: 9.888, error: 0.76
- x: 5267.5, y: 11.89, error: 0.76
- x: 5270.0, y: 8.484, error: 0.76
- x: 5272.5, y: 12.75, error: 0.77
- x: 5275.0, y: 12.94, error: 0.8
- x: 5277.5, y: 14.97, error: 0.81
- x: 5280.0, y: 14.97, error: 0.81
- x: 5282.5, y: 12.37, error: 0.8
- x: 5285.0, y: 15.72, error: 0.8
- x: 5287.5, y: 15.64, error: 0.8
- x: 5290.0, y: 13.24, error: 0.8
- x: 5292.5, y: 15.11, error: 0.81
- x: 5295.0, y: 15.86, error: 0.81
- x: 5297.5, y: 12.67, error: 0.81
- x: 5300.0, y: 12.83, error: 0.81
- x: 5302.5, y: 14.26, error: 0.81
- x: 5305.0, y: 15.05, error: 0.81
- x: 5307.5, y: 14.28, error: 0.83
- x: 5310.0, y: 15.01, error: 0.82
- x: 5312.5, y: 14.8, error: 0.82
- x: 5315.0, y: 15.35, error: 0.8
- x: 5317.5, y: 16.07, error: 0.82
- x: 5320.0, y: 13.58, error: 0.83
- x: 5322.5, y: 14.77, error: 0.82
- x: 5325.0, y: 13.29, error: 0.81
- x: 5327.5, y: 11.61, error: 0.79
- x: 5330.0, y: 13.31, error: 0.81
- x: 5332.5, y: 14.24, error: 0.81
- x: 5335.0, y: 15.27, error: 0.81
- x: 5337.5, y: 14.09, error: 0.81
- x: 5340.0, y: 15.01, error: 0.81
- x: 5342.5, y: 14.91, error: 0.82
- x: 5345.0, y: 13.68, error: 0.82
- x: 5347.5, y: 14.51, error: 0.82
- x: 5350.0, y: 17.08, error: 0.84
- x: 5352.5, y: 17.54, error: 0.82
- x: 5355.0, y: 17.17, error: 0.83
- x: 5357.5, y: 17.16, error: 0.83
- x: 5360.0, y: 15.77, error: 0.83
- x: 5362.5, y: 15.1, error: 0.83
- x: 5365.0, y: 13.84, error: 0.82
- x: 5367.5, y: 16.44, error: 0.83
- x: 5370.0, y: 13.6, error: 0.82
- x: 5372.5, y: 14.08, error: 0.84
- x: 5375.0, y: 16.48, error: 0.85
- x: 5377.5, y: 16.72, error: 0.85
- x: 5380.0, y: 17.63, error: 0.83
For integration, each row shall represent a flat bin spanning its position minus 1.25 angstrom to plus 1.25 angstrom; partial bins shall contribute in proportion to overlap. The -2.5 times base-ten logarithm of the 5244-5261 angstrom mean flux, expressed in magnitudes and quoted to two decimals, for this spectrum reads -2.76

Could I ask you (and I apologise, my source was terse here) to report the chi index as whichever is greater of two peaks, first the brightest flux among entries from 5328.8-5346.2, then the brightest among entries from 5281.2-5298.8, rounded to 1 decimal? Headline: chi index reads 15.9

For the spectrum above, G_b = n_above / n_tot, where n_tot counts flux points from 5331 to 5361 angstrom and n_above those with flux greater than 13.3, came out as 1.0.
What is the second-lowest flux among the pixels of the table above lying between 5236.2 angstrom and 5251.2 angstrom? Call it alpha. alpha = 11.9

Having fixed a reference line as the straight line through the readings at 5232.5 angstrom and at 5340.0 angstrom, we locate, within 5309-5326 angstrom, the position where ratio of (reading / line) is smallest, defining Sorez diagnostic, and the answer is 5325.0 angstrom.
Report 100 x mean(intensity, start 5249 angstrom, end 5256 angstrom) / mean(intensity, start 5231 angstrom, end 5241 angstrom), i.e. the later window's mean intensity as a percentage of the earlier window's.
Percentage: 95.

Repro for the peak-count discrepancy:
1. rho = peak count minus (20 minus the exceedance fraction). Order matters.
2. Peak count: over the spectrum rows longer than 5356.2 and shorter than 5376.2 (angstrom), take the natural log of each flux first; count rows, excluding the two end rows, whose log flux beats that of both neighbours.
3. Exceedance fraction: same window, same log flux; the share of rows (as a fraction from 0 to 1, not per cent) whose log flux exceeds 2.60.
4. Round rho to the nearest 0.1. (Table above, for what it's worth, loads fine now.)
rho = -18.0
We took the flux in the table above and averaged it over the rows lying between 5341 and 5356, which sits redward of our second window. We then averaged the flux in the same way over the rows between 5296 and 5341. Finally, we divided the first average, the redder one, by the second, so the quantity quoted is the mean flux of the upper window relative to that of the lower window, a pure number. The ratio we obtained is 1.11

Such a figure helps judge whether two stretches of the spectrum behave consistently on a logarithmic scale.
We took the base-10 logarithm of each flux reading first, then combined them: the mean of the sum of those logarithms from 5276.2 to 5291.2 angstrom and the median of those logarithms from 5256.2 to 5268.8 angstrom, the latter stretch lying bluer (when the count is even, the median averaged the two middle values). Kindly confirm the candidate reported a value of 4.0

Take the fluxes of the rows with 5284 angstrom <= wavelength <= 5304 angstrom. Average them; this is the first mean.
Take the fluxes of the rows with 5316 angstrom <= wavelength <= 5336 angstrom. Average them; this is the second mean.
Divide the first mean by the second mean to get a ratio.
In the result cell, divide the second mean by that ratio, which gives 13.6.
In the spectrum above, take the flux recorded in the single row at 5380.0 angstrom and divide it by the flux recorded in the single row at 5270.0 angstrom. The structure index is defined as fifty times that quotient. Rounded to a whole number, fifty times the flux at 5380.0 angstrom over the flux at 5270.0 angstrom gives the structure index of 104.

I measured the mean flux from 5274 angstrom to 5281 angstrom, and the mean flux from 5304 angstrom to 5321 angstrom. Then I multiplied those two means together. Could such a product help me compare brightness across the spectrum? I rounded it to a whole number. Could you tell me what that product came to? 213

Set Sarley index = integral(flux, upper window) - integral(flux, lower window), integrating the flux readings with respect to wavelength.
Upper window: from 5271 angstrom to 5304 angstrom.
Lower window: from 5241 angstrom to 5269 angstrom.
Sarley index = 119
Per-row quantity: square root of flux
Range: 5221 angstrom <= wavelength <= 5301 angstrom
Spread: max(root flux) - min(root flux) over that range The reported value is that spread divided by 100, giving 0.011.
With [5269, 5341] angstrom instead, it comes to 0.011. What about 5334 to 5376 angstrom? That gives 0.005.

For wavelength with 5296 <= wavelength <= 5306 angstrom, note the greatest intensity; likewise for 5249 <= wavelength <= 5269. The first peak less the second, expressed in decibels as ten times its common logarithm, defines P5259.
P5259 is -3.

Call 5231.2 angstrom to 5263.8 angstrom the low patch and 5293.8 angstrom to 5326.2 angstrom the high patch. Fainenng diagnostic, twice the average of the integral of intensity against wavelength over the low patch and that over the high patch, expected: 889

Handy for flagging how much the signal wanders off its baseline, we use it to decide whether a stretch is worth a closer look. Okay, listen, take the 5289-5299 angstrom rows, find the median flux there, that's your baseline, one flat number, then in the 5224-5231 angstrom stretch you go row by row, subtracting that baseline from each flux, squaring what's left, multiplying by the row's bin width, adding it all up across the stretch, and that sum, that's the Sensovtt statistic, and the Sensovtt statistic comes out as 13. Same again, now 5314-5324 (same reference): 14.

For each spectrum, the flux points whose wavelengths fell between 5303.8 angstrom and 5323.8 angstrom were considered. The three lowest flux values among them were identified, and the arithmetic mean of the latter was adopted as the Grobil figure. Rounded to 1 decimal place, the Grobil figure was 14.2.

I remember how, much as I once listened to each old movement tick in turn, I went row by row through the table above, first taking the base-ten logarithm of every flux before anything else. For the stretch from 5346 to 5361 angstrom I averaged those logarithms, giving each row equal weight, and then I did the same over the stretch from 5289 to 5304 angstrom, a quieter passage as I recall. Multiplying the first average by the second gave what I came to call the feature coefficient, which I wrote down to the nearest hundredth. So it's 1.39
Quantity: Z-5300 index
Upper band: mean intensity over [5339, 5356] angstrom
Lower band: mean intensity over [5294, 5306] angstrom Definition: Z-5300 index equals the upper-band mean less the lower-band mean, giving 1.6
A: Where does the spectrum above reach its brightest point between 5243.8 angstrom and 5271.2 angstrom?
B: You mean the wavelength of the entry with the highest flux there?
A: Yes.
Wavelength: 5257.5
